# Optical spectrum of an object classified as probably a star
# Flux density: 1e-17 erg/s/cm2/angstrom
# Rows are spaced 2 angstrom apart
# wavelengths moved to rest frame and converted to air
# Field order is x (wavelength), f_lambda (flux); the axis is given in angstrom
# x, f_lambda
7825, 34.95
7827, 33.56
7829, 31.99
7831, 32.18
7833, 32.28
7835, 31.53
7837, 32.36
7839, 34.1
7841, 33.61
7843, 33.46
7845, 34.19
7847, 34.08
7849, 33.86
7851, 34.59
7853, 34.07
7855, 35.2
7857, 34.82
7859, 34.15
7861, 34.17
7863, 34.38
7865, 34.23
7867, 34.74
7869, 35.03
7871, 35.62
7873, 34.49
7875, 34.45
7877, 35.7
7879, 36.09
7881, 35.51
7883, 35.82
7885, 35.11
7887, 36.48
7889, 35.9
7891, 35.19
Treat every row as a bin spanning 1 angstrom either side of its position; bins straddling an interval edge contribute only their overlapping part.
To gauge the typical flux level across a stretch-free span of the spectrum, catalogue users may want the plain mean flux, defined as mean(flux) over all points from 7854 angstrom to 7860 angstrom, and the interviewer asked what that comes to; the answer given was 34.7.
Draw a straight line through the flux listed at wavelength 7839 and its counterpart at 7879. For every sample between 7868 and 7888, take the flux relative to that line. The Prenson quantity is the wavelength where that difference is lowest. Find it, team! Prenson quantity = 7875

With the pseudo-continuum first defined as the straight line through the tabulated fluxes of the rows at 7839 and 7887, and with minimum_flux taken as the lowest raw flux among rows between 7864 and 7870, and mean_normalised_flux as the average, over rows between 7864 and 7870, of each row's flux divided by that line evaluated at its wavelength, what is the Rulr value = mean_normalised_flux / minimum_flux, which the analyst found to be 0.0285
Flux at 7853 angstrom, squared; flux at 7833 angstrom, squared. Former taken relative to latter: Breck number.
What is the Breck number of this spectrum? 1.11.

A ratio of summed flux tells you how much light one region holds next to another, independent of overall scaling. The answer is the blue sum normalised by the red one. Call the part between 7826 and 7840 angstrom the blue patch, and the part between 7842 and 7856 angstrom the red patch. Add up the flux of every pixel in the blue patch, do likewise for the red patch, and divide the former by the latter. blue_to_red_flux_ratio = 1.0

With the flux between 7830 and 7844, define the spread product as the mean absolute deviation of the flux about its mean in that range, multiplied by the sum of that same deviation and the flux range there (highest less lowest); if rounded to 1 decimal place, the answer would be 2.7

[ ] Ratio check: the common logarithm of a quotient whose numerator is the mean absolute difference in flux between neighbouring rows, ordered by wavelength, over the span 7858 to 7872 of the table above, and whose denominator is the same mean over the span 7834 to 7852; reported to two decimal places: -0.33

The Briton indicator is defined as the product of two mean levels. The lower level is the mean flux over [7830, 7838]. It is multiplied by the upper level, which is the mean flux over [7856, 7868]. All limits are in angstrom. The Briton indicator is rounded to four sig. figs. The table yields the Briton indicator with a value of 1104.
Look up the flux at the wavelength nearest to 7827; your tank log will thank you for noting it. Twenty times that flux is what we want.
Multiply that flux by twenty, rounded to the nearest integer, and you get 671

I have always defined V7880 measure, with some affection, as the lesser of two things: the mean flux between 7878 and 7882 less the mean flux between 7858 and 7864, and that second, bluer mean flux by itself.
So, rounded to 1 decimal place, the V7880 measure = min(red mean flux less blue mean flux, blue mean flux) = 1.6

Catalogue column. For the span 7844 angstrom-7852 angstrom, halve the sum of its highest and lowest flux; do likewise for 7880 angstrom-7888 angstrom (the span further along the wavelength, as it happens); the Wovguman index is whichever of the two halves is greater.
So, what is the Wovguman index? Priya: 35.8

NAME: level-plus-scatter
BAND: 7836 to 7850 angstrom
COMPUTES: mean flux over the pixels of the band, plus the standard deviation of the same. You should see 34.3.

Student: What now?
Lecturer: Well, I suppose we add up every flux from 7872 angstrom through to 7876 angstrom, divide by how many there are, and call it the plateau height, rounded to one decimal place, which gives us 34.5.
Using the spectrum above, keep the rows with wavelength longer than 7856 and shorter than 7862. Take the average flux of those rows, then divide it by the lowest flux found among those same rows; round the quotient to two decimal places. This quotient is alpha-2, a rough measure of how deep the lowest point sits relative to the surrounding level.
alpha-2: 1.01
